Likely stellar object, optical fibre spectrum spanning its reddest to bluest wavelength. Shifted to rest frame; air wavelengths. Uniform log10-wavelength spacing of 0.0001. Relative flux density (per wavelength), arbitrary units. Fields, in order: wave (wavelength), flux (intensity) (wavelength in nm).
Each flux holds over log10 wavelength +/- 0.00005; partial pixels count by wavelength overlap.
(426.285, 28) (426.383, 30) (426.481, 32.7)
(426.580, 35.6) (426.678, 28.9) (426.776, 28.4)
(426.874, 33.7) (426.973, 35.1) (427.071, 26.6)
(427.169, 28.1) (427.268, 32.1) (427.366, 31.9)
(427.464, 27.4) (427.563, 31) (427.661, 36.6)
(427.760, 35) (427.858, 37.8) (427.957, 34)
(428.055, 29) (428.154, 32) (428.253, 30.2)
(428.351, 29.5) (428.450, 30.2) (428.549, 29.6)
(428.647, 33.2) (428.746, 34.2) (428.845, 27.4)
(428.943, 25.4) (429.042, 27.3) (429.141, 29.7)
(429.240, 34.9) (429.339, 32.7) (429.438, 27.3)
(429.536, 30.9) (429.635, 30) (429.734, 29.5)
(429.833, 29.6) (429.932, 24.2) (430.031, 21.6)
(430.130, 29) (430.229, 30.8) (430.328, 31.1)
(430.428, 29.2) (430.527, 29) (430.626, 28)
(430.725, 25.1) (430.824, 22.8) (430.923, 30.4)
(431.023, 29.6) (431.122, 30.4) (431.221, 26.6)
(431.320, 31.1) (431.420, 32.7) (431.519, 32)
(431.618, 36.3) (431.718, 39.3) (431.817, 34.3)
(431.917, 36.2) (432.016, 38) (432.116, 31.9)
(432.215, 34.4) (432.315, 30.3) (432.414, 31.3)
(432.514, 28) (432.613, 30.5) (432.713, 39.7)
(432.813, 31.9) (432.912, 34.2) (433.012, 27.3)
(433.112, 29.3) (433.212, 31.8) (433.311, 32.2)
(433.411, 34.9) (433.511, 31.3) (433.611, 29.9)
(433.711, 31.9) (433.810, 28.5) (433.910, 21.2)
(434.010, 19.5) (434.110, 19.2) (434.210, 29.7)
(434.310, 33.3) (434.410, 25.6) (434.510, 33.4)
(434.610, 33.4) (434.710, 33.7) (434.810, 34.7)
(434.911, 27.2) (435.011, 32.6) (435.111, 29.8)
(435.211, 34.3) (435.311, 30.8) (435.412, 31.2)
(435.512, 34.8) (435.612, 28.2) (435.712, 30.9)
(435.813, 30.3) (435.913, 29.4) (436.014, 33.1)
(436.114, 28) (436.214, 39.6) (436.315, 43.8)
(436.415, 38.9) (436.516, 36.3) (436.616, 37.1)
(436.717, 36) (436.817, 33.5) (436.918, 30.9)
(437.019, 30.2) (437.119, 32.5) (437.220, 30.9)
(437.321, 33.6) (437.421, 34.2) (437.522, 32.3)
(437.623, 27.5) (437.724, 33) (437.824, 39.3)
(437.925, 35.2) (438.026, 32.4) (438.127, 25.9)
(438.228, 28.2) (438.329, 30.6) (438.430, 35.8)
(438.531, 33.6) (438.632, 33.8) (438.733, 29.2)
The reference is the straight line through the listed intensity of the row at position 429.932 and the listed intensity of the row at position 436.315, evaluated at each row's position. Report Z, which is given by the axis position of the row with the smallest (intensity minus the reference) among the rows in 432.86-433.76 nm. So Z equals 433.012 nm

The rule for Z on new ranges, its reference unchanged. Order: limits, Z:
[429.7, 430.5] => 430.031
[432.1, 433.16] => 433.012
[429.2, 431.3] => 430.824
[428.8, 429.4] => 428.943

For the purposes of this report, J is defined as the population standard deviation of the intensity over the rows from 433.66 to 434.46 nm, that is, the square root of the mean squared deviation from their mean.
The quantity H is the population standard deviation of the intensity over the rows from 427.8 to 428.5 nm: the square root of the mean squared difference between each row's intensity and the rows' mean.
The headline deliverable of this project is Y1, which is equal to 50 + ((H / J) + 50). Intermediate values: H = 2.9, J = 5.2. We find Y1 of 101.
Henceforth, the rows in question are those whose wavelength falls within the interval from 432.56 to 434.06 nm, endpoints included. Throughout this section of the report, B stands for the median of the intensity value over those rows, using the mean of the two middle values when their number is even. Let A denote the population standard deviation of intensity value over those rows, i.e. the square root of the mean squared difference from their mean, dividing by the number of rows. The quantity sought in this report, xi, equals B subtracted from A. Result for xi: -26.5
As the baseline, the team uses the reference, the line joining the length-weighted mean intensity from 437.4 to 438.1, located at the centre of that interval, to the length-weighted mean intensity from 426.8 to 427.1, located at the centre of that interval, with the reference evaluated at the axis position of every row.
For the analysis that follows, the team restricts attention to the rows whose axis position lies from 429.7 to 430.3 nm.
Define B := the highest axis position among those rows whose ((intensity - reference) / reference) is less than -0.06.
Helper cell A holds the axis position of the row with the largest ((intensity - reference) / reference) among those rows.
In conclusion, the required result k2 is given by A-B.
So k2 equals 0.10 nm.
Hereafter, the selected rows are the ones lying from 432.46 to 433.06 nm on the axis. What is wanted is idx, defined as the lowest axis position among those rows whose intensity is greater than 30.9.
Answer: 432.713 nm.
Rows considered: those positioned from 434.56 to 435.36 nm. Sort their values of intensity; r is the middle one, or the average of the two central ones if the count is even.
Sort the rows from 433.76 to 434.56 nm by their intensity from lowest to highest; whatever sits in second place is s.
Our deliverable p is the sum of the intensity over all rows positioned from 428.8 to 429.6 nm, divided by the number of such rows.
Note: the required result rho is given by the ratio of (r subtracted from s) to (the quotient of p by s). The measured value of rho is -8.9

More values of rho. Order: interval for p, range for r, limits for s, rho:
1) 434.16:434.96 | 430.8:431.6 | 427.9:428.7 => -0.8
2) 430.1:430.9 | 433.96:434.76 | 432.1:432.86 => -1.3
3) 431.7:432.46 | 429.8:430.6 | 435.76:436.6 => 0.3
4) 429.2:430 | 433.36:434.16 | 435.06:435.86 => 0.6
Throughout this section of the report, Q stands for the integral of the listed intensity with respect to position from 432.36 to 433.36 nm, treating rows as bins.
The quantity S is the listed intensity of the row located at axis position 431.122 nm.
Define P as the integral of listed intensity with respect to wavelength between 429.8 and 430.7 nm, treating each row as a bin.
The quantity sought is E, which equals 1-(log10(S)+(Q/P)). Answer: -1.7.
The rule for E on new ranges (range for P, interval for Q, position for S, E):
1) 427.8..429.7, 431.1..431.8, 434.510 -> -0.9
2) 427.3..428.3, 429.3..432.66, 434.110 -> -3.4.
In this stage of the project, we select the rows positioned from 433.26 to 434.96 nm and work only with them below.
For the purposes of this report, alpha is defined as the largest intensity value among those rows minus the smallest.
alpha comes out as 15.7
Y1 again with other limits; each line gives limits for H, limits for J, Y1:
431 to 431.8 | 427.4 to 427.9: 101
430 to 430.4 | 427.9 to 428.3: 102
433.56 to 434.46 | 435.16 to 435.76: 102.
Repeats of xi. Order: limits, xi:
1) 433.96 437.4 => -27.7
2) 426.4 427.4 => -29.0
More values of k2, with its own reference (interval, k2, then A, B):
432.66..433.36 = -0.40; 432.713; 433.112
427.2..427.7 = 0.20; 427.661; 427.464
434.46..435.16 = -0.30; 434.810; 435.111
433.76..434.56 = 0.10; 434.510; 434.410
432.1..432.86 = 0.10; 432.713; 432.613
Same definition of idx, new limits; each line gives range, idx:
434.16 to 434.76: 434.310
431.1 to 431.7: 431.320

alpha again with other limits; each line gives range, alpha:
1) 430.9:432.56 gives 12.7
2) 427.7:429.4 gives 12.4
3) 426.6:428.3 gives 11.2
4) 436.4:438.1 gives 11.8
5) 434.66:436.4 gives 16.6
